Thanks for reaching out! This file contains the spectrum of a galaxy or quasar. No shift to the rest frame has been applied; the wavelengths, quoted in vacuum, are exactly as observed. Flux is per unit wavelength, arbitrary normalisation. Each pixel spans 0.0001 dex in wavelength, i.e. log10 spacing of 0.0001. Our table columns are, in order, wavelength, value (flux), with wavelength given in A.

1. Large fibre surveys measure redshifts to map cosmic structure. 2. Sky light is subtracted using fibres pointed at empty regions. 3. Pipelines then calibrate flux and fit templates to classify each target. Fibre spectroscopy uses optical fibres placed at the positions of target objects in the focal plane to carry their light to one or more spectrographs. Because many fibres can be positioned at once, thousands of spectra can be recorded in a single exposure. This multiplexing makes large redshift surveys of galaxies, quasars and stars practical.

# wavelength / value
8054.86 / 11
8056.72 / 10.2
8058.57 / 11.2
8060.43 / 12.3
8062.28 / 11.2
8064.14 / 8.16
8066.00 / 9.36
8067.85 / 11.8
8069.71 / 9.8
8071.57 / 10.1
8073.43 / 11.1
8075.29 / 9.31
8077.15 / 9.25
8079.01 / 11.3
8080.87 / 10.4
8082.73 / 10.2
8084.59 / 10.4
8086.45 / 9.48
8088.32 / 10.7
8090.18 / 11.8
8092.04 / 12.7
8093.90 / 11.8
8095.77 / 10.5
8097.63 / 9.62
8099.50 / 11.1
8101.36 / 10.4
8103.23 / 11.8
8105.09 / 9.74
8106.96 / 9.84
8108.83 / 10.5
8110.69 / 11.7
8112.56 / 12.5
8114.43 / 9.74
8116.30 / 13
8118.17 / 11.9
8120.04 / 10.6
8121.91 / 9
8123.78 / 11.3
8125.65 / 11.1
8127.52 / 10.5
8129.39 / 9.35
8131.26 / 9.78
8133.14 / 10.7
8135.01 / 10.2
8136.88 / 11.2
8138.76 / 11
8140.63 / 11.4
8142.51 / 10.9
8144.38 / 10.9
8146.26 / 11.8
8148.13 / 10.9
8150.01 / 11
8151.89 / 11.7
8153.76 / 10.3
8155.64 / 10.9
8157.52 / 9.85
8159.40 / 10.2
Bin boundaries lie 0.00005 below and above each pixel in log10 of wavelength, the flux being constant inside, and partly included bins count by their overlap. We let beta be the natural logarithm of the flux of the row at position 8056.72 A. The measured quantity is 2.32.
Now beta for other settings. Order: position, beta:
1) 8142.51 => 2.39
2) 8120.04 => 2.36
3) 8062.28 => 2.42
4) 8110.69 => 2.46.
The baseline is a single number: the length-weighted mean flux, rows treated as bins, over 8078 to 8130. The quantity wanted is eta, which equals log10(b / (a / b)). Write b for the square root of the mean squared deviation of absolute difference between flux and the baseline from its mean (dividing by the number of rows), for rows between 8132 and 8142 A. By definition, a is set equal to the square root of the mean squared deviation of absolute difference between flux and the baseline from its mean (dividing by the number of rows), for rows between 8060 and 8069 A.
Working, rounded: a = 0.76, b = 0.20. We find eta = -1.3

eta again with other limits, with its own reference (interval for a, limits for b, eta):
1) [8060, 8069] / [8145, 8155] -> -0.8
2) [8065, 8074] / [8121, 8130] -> 0.0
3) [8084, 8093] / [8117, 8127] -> -0.2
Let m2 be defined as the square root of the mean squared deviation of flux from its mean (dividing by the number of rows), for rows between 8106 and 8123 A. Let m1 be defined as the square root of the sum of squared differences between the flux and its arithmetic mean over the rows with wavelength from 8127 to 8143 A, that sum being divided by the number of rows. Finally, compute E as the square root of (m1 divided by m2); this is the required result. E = 0.7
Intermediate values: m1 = 0.64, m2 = 1.3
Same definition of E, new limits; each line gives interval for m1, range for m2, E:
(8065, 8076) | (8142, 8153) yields 1.5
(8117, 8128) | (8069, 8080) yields 1.1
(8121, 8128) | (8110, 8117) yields 0.9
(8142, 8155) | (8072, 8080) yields 0.7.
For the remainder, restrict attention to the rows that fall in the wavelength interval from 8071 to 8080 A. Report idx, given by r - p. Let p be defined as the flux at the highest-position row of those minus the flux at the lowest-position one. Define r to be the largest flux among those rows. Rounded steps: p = 1.2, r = 11.3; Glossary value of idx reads 10.1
